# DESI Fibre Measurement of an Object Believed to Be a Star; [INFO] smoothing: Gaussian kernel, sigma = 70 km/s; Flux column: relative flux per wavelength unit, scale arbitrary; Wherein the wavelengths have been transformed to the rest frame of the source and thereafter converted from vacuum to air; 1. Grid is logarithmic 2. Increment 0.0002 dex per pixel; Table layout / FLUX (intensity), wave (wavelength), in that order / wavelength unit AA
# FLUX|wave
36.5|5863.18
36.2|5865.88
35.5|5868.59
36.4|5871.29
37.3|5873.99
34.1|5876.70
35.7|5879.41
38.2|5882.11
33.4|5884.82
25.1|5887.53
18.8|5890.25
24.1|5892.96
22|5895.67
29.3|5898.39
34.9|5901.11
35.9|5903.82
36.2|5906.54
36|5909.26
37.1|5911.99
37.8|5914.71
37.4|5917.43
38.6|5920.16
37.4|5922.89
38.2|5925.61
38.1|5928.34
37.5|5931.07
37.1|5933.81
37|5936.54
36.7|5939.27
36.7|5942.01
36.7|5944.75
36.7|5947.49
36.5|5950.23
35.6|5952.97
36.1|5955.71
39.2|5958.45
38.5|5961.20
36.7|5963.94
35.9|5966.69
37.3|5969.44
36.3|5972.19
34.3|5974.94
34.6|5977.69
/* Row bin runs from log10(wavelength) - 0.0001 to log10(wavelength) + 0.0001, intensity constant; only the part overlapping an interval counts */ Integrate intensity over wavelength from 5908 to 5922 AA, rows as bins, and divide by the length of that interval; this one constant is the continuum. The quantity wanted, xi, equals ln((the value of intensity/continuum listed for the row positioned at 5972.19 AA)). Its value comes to -0.029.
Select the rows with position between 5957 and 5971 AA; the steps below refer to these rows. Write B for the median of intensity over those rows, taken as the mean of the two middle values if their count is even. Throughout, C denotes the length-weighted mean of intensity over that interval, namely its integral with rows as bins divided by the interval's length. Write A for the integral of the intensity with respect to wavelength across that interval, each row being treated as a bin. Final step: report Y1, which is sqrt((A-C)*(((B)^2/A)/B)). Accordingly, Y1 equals 5.89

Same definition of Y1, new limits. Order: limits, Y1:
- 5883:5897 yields 4.73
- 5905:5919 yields 5.87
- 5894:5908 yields 5.69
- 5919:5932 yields 5.93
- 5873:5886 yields 5.74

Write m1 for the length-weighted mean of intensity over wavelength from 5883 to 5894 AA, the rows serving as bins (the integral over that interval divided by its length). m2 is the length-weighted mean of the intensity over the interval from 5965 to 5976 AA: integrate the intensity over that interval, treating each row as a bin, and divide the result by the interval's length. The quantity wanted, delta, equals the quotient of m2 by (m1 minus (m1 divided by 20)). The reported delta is 1.46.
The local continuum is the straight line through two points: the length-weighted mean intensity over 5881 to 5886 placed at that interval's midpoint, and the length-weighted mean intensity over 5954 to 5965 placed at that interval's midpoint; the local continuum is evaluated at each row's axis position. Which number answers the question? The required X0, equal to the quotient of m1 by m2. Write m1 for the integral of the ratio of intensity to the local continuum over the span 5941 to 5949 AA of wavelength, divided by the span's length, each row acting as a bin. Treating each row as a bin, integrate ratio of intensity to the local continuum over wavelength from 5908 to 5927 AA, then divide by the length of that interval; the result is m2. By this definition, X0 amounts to 0.96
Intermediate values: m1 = 0.98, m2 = 1.03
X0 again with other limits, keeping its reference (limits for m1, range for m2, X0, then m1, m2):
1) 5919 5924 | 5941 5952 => 1.06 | 1.04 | 0.98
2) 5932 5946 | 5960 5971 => 1.01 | 0.99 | 0.98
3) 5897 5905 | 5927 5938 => 0.91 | 0.92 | 1.01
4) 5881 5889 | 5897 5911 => 0.94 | 0.89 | 0.95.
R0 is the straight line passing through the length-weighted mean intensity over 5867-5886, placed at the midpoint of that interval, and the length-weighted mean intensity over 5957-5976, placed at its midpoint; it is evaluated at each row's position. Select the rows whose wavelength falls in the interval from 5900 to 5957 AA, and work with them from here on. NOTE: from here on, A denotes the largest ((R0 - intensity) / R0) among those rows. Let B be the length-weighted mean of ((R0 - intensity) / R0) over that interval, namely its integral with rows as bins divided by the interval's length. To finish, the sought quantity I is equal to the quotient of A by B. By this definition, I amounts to -3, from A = 0.03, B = -0.01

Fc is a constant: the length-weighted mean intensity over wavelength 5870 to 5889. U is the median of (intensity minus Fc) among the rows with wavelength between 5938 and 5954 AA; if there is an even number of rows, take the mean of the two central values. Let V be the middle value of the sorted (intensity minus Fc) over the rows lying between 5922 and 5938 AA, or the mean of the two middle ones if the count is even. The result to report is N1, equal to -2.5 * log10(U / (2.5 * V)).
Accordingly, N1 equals 1.3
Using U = 2.5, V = 3.2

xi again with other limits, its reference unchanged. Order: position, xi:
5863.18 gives -0.024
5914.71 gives 0.011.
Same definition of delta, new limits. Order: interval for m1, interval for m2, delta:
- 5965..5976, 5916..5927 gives 1.11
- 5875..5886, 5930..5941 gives 1.10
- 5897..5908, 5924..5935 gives 1.17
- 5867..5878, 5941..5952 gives 1.08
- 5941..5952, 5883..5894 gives 0.75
